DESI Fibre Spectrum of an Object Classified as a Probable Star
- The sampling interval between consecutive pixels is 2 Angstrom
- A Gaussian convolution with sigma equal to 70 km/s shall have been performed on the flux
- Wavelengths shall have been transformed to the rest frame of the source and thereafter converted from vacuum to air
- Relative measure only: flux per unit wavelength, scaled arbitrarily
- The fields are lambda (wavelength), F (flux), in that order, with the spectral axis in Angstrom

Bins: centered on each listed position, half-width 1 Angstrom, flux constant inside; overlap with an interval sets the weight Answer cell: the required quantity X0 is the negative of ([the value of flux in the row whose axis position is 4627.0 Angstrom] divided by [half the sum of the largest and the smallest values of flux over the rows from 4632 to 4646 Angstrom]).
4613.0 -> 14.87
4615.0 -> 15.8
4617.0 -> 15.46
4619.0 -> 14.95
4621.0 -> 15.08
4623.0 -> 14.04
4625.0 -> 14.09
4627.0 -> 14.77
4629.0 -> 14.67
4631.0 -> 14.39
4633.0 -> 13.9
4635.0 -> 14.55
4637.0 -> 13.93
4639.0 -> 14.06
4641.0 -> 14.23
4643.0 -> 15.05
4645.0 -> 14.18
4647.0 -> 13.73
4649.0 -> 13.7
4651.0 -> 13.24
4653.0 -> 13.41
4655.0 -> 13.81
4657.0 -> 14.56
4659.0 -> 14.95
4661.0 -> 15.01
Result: -1.02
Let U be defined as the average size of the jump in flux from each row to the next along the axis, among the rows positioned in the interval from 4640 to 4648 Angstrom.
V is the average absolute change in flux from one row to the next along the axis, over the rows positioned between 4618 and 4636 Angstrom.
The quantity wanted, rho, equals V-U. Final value -0.29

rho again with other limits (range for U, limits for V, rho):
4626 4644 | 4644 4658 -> -0.03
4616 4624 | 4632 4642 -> -0.17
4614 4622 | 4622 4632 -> -0.05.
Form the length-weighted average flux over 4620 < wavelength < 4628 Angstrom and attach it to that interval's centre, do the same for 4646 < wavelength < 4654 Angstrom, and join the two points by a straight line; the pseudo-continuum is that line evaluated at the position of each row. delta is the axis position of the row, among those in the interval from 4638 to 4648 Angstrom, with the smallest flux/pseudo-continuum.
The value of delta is 4647.0 Angstrom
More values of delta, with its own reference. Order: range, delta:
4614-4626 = 4623.0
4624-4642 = 4625.0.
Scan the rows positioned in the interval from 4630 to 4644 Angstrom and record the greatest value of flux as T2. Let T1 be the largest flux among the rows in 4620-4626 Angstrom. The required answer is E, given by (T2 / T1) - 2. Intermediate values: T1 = 15.08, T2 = 15.05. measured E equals -1.00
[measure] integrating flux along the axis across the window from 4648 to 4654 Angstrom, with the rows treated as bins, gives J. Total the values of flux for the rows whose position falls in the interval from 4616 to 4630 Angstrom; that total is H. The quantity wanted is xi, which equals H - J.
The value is 22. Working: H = 103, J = 81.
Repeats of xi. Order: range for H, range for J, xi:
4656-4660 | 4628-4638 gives -113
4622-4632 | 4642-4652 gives -68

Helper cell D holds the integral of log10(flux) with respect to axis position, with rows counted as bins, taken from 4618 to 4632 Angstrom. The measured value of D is 16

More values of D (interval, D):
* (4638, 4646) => 9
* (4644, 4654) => 11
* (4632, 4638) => 7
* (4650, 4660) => 11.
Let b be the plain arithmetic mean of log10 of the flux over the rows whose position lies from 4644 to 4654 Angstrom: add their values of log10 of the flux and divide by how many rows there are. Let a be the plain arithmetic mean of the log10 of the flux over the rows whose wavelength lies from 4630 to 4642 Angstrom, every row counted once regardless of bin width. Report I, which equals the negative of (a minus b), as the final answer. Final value -0.016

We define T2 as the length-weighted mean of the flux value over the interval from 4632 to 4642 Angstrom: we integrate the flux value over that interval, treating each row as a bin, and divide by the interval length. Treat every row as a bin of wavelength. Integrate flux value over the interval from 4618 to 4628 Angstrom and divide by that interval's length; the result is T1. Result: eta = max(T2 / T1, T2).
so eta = 14.1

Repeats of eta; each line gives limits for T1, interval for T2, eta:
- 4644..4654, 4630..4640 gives 14.2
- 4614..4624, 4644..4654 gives 13.7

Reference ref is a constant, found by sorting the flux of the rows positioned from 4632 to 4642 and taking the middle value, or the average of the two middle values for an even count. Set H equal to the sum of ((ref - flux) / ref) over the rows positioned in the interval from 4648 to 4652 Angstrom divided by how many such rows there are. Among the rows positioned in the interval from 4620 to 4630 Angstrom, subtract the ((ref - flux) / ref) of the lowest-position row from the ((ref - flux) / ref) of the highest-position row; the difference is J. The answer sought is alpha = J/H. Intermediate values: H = 0.042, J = 0.03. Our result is 1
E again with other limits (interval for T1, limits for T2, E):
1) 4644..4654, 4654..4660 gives -0.95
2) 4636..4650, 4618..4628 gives -1.00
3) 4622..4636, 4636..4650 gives -0.98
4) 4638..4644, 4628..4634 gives -1.03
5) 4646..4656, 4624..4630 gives -0.93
